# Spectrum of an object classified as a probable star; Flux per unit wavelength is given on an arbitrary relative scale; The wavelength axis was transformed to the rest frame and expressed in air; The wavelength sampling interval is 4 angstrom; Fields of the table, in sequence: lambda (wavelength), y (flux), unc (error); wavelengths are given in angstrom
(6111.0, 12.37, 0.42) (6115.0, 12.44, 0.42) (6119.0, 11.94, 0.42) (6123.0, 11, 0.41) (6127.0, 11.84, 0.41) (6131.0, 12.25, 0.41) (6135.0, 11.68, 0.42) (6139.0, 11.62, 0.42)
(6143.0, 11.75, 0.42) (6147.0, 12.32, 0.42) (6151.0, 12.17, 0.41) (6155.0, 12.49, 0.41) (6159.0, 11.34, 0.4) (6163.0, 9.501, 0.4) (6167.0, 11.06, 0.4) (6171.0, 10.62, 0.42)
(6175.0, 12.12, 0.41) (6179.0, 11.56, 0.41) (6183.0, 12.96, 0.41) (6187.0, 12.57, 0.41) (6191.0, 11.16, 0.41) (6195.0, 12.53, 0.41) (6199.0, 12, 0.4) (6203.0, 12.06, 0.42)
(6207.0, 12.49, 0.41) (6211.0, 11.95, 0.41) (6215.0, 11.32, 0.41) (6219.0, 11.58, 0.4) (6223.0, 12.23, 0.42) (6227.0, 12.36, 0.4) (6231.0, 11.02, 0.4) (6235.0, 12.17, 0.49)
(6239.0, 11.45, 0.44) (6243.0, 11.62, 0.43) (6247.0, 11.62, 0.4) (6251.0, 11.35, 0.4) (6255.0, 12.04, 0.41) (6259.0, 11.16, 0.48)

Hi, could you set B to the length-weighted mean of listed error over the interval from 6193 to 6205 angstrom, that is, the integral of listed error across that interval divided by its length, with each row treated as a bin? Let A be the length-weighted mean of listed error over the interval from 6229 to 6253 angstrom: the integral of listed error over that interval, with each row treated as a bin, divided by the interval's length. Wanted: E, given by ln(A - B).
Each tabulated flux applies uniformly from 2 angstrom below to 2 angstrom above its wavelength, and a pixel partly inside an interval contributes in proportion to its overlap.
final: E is -4.1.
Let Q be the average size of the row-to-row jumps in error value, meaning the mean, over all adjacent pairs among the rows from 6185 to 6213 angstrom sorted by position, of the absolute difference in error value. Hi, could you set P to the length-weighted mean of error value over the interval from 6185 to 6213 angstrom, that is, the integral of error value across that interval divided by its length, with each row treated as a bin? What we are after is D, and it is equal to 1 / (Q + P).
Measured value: 2.40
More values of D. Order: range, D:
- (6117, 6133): 2.40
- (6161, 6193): 2.42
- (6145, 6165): 2.42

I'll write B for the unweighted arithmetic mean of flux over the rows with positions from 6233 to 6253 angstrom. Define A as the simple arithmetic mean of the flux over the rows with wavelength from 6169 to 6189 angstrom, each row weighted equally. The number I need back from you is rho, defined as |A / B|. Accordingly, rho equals 1.03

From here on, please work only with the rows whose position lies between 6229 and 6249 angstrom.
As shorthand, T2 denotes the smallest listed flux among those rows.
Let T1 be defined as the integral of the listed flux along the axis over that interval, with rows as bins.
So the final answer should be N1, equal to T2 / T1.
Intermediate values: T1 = 232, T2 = 11.02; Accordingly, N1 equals 0.0476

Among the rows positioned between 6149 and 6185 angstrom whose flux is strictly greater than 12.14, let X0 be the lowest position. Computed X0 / 6151.0 angstrom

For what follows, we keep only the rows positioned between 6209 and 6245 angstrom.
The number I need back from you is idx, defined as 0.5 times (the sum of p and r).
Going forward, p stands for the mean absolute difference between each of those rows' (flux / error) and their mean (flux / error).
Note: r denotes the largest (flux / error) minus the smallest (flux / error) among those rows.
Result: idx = 3.8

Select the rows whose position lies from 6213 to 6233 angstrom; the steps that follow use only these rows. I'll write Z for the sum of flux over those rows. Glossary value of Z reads 59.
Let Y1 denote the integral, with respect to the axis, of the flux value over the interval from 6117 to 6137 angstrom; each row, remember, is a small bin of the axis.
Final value 235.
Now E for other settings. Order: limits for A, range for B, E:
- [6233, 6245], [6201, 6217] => -3.2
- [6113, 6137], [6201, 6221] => -5.3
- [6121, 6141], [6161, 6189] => -5.2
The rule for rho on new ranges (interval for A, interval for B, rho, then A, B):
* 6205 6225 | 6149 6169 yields 1.05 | 11.9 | 11.3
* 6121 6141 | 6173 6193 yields 0.97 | 11.7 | 12.1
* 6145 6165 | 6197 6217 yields 0.97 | 11.6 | 12.0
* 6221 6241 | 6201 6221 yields 1.00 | 11.8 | 11.9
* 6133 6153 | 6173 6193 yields 0.99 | 11.9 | 12.1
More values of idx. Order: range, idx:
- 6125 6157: 1.8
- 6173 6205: 2.8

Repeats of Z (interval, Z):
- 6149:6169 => 57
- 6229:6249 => 58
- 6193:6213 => 61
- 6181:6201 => 61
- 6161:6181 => 55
